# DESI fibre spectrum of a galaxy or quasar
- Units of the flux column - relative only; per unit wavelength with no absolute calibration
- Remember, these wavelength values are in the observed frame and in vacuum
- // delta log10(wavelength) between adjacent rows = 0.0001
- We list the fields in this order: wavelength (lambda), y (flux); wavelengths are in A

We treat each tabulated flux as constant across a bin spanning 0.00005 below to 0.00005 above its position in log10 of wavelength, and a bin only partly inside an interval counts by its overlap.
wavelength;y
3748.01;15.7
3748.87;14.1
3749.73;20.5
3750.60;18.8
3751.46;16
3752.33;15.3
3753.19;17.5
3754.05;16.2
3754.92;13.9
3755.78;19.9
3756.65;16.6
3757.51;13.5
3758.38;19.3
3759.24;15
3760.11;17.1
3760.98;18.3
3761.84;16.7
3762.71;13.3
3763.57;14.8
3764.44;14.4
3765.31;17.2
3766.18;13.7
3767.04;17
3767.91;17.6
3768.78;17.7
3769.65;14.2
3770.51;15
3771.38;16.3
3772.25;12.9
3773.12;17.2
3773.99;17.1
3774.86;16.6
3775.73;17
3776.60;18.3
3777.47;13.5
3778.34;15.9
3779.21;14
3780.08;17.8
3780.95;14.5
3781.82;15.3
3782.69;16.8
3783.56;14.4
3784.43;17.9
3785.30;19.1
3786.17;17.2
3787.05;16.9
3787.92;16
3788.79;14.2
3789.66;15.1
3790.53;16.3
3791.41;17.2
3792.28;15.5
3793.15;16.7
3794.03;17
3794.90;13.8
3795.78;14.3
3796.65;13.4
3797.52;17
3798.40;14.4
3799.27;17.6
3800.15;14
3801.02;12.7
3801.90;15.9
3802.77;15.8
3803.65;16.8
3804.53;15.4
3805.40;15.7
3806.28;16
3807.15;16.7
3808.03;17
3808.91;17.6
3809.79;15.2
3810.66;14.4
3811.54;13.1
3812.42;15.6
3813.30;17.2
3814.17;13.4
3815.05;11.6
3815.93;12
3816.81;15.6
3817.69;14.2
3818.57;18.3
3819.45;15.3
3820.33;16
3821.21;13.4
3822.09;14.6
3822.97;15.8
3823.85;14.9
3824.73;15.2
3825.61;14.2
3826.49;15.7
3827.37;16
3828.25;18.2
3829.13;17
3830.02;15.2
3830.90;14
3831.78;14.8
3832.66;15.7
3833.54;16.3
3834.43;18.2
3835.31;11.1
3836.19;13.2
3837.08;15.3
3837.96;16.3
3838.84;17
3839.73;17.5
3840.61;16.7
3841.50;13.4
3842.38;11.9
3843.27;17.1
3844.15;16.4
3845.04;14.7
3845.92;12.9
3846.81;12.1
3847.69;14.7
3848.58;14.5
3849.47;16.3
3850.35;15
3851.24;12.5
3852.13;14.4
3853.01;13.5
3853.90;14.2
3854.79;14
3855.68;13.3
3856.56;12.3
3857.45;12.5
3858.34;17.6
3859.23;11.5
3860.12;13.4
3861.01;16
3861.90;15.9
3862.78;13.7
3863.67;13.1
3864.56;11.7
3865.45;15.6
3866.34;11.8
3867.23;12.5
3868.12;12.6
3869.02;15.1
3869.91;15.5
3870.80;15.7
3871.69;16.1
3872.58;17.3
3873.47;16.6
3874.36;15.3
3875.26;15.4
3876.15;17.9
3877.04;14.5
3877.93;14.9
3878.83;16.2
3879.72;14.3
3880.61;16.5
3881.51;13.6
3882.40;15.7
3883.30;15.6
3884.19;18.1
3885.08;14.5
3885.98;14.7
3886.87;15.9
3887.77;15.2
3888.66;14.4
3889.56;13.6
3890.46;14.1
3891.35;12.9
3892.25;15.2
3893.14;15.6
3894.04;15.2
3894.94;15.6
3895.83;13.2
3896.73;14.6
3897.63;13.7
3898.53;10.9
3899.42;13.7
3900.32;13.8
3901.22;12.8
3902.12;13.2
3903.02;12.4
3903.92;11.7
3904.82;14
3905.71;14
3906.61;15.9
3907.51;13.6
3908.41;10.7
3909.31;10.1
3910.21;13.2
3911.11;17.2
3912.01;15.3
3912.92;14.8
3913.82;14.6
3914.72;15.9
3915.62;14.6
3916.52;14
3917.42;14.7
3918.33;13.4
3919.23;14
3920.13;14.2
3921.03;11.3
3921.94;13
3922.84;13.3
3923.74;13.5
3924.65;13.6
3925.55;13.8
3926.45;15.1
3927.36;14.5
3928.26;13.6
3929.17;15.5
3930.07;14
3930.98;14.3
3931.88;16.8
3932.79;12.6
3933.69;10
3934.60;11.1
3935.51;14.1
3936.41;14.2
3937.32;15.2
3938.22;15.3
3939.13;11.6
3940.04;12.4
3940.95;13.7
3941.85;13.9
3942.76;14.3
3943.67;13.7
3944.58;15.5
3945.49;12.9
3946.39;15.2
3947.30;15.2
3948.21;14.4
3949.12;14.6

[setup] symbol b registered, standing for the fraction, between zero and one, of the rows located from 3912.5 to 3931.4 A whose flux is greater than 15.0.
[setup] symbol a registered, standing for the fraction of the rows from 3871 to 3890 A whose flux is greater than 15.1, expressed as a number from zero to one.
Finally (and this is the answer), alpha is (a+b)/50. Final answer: 0.0152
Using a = 0.6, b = 0.14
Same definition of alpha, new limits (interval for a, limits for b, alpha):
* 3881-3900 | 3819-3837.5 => 0.0210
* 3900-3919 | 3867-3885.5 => 0.0171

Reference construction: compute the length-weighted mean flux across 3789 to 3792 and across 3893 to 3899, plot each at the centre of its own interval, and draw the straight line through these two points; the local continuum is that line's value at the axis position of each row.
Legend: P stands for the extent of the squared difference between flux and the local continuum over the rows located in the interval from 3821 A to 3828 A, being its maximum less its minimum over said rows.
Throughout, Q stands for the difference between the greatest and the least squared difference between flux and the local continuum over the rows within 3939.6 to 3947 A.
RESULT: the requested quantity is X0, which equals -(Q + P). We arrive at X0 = -10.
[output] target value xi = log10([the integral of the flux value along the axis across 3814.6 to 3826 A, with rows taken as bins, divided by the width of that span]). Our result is 1.17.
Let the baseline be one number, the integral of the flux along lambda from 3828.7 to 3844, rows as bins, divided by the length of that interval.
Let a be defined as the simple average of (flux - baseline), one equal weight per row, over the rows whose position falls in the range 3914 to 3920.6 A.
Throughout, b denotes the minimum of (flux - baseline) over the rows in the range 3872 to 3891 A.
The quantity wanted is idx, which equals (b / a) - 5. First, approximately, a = -0.95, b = -2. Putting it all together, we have -3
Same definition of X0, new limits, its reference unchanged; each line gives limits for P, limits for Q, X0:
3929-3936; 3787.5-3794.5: -15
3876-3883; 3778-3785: -17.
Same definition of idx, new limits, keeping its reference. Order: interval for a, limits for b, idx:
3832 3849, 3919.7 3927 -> 6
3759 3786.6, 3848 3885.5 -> -10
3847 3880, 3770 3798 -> -2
